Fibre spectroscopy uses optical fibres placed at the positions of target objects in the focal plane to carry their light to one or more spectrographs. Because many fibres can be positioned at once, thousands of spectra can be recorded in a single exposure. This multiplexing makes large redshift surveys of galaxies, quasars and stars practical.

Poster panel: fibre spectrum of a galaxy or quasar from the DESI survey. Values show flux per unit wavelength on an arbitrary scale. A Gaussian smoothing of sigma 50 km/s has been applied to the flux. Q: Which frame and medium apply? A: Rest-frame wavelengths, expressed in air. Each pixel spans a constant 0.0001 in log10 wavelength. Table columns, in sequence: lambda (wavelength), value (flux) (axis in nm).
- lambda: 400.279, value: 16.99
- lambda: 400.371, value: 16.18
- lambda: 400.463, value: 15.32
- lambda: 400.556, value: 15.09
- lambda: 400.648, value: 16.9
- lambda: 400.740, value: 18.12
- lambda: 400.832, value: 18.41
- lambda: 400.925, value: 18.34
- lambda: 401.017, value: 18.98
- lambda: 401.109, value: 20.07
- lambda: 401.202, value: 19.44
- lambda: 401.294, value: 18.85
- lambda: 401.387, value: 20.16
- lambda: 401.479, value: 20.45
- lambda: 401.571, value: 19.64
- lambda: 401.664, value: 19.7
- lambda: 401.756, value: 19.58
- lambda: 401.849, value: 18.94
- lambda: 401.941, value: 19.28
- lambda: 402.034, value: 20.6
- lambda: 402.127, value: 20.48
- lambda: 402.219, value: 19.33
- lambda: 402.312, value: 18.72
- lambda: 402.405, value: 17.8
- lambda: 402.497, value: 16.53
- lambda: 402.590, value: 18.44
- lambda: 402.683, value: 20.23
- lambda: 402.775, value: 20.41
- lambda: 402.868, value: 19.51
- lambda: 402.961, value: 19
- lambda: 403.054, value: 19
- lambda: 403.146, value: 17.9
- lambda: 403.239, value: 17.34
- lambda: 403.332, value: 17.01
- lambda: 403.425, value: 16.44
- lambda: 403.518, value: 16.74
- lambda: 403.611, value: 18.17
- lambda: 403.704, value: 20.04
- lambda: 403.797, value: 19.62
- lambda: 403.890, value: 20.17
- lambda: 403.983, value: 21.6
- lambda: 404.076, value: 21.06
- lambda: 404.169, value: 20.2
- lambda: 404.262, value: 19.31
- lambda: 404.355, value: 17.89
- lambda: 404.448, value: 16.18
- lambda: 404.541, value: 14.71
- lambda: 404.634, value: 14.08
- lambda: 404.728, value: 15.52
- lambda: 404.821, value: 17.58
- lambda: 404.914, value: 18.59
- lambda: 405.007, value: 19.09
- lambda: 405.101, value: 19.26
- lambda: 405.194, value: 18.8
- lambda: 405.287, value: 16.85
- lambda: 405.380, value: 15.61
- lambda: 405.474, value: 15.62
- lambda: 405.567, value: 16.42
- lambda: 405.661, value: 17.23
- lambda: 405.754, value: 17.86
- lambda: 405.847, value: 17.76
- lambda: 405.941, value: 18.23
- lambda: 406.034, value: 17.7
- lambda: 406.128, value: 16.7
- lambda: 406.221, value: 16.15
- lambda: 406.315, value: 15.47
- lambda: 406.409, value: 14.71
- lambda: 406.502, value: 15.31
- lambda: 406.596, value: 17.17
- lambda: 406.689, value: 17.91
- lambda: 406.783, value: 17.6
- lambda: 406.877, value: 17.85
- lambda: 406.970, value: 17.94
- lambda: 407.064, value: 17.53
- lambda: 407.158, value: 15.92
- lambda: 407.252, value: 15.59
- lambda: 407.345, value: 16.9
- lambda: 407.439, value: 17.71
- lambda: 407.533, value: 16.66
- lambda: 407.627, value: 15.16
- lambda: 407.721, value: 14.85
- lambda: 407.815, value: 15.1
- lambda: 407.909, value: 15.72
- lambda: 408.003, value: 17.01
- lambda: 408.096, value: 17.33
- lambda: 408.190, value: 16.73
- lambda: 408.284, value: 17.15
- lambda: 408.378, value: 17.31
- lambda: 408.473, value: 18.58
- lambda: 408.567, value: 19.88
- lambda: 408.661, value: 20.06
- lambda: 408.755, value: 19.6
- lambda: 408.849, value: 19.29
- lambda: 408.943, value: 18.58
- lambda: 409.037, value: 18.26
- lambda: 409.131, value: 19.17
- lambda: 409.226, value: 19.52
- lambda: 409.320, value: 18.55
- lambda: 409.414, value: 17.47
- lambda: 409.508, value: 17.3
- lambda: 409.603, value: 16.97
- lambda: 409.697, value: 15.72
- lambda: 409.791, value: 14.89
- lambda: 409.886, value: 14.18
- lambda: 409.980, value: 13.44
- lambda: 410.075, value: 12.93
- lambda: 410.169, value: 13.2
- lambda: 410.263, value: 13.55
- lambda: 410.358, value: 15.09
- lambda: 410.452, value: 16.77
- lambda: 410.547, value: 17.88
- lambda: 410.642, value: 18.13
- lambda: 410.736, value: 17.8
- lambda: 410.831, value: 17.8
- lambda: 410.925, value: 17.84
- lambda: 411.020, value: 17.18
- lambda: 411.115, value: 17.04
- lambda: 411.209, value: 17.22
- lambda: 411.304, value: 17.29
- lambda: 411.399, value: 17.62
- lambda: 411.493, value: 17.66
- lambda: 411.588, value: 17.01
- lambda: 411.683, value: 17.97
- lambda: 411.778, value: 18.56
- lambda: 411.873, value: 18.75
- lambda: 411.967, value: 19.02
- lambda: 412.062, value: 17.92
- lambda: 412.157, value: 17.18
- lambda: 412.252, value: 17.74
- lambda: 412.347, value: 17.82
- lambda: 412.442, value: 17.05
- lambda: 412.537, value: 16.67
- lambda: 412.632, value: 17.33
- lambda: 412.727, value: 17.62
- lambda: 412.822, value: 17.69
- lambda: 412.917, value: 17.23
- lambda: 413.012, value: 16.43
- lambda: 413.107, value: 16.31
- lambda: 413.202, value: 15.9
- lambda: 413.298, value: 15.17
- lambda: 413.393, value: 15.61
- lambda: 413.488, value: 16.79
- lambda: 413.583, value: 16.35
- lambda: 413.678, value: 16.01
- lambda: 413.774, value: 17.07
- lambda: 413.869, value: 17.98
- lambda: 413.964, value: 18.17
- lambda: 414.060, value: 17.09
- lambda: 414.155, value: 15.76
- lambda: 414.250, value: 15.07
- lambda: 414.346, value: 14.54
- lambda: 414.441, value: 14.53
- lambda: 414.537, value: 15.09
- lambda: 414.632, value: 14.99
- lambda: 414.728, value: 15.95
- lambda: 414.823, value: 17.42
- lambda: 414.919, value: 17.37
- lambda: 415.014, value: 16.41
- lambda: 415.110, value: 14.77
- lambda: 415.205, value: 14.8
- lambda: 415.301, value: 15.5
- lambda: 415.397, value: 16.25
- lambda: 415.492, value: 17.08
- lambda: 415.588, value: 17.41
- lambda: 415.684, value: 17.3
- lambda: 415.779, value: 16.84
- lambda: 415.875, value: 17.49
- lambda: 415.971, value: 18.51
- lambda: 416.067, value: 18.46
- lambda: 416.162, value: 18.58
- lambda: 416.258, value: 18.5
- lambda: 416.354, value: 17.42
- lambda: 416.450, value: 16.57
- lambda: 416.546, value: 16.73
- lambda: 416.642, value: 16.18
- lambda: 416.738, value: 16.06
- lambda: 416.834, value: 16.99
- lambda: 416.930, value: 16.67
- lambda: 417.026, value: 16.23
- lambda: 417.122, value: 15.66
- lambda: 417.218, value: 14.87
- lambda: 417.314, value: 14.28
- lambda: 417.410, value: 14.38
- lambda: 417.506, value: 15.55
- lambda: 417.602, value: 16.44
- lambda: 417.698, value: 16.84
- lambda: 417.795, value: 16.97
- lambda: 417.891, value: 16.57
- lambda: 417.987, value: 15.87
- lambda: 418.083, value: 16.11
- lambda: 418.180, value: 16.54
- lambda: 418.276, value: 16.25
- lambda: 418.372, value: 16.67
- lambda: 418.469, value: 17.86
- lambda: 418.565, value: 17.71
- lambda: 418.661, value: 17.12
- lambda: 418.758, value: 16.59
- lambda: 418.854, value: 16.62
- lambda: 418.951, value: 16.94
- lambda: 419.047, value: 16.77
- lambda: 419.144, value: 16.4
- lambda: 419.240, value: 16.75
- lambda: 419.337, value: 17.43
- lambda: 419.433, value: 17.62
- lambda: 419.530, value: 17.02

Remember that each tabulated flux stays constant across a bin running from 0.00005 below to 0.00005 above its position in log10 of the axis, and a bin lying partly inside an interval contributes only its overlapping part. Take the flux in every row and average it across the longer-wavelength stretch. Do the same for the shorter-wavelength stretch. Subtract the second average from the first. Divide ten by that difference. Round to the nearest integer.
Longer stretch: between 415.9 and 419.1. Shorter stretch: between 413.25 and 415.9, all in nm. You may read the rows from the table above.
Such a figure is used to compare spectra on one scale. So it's 24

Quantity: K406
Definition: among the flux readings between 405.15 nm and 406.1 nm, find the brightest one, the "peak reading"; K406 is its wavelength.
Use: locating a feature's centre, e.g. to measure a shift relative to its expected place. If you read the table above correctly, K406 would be 405.194 nm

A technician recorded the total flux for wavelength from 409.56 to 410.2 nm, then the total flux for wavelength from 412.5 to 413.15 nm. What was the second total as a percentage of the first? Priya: 118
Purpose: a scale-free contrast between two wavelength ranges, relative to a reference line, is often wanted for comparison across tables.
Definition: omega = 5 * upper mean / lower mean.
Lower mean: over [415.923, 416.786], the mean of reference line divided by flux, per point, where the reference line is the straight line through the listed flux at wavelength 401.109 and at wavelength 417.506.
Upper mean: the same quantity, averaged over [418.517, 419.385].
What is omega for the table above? 4.9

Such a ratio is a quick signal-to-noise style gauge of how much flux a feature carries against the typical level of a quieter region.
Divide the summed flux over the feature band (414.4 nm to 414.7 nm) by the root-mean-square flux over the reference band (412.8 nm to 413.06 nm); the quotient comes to 2.61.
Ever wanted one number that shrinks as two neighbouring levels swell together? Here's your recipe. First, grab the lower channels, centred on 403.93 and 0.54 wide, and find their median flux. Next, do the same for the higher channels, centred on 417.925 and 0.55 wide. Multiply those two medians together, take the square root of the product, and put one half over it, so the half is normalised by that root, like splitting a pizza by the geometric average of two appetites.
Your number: 0.0274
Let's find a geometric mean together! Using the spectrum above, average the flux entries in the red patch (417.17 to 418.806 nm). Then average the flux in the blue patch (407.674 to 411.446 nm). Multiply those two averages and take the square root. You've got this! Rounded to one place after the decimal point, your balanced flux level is 16.6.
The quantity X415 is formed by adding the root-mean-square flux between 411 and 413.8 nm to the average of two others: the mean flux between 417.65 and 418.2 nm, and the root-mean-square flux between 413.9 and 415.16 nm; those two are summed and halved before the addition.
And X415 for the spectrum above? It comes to 33.4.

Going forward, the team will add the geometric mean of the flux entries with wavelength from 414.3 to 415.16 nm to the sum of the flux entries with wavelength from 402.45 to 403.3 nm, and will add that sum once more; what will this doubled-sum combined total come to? 352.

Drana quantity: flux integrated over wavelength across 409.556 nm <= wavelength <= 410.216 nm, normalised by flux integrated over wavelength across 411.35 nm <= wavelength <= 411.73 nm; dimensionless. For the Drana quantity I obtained 1.4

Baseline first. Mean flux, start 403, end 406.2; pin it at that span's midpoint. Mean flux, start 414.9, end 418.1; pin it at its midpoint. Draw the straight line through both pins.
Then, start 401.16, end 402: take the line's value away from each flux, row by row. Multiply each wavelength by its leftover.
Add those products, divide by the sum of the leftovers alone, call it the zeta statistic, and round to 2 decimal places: 401.56 nm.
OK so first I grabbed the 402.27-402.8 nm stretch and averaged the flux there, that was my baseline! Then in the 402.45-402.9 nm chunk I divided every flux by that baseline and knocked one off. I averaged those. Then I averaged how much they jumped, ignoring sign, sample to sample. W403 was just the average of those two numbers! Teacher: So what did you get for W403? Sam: 0.04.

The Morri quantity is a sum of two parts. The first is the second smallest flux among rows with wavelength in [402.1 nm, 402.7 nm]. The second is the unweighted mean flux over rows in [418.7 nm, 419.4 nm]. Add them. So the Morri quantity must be 34.6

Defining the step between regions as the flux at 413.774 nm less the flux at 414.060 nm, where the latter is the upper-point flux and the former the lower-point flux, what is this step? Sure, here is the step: 0.0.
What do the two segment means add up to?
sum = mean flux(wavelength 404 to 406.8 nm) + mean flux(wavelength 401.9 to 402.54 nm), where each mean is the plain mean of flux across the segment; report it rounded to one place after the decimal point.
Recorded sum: 36.2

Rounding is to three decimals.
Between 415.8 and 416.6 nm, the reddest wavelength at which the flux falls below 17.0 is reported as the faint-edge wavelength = 416.546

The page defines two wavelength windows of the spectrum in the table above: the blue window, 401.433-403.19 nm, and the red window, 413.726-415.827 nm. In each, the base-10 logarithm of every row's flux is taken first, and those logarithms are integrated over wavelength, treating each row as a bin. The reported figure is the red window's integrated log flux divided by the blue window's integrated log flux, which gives 1.1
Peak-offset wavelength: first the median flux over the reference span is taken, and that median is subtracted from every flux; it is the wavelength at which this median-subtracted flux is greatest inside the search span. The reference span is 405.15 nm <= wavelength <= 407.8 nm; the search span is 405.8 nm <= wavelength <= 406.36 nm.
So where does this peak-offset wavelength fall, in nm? 405.941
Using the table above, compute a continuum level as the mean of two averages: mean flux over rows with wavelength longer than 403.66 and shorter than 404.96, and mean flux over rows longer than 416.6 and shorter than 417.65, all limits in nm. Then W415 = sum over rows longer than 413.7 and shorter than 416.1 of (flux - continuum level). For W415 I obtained -14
